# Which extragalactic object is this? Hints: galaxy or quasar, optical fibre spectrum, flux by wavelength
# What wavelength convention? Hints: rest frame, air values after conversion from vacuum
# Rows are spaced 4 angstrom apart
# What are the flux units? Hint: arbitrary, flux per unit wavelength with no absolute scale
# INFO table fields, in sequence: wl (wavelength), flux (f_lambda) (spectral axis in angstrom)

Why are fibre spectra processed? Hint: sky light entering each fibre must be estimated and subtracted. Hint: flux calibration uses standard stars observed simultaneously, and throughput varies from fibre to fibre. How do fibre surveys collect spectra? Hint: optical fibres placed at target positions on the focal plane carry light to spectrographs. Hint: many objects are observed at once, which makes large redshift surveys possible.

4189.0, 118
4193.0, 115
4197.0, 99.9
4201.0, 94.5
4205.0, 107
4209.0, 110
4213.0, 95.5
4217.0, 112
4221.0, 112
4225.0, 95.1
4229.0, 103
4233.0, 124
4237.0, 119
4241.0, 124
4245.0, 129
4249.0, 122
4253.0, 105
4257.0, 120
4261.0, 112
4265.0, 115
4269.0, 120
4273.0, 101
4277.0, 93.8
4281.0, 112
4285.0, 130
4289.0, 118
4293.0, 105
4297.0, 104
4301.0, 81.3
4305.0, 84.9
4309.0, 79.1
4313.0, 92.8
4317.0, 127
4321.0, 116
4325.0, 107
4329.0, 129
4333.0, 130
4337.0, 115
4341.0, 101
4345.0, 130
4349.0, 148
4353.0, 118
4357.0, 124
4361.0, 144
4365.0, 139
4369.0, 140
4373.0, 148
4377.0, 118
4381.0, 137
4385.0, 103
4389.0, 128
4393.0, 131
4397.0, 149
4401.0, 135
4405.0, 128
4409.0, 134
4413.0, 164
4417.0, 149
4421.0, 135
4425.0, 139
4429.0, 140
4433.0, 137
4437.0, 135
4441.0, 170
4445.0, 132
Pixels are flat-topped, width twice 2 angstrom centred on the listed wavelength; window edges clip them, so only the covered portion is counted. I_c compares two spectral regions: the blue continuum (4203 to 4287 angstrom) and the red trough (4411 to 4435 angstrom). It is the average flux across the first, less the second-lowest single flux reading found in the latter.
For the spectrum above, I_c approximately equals -25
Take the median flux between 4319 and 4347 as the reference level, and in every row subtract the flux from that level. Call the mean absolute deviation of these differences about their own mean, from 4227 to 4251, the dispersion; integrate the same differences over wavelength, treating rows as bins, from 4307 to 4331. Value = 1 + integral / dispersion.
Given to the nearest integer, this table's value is 31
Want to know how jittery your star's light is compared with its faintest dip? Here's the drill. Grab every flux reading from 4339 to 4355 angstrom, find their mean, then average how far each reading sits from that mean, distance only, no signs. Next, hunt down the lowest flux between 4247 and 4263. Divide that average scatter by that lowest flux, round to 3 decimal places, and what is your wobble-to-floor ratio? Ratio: 0.140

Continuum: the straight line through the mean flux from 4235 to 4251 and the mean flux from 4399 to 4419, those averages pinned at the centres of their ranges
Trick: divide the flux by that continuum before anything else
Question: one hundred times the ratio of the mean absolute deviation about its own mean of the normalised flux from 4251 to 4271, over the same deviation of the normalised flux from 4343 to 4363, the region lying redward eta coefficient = 46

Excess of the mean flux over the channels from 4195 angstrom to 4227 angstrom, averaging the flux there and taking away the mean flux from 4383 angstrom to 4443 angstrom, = -35.2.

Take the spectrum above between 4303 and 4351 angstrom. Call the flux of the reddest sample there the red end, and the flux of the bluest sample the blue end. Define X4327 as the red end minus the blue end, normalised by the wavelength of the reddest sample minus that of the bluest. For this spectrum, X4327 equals 1.4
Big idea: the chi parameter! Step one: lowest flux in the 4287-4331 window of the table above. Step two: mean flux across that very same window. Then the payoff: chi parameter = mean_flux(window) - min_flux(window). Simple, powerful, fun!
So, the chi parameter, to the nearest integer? 25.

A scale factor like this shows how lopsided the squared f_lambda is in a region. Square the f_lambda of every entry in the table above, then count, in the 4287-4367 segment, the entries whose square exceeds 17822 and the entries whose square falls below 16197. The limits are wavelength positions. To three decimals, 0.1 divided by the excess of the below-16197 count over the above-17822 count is 0.009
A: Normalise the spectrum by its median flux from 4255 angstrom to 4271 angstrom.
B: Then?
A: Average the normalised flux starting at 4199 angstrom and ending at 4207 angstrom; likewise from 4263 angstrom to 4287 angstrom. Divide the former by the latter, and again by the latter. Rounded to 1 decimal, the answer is 0.9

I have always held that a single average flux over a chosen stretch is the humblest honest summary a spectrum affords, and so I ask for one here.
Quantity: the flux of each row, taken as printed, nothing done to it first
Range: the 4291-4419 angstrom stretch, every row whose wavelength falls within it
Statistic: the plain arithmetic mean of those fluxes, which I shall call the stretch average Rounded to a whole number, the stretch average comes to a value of 123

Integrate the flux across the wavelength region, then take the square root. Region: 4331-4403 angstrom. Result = 96.7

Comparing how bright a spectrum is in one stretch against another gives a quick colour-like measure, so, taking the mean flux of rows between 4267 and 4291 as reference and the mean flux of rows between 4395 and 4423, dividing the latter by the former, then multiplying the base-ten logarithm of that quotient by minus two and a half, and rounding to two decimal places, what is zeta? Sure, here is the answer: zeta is -0.25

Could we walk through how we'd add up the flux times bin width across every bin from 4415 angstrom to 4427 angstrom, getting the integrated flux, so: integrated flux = 1692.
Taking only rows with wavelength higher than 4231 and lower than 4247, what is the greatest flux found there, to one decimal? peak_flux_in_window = 129.0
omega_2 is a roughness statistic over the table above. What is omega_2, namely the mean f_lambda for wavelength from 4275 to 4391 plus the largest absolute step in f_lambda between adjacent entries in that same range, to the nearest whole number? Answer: 152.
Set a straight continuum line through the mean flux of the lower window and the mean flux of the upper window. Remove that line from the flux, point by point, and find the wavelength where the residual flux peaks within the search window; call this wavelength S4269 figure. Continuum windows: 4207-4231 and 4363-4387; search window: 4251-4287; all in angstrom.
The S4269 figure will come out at 4285.0 angstrom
